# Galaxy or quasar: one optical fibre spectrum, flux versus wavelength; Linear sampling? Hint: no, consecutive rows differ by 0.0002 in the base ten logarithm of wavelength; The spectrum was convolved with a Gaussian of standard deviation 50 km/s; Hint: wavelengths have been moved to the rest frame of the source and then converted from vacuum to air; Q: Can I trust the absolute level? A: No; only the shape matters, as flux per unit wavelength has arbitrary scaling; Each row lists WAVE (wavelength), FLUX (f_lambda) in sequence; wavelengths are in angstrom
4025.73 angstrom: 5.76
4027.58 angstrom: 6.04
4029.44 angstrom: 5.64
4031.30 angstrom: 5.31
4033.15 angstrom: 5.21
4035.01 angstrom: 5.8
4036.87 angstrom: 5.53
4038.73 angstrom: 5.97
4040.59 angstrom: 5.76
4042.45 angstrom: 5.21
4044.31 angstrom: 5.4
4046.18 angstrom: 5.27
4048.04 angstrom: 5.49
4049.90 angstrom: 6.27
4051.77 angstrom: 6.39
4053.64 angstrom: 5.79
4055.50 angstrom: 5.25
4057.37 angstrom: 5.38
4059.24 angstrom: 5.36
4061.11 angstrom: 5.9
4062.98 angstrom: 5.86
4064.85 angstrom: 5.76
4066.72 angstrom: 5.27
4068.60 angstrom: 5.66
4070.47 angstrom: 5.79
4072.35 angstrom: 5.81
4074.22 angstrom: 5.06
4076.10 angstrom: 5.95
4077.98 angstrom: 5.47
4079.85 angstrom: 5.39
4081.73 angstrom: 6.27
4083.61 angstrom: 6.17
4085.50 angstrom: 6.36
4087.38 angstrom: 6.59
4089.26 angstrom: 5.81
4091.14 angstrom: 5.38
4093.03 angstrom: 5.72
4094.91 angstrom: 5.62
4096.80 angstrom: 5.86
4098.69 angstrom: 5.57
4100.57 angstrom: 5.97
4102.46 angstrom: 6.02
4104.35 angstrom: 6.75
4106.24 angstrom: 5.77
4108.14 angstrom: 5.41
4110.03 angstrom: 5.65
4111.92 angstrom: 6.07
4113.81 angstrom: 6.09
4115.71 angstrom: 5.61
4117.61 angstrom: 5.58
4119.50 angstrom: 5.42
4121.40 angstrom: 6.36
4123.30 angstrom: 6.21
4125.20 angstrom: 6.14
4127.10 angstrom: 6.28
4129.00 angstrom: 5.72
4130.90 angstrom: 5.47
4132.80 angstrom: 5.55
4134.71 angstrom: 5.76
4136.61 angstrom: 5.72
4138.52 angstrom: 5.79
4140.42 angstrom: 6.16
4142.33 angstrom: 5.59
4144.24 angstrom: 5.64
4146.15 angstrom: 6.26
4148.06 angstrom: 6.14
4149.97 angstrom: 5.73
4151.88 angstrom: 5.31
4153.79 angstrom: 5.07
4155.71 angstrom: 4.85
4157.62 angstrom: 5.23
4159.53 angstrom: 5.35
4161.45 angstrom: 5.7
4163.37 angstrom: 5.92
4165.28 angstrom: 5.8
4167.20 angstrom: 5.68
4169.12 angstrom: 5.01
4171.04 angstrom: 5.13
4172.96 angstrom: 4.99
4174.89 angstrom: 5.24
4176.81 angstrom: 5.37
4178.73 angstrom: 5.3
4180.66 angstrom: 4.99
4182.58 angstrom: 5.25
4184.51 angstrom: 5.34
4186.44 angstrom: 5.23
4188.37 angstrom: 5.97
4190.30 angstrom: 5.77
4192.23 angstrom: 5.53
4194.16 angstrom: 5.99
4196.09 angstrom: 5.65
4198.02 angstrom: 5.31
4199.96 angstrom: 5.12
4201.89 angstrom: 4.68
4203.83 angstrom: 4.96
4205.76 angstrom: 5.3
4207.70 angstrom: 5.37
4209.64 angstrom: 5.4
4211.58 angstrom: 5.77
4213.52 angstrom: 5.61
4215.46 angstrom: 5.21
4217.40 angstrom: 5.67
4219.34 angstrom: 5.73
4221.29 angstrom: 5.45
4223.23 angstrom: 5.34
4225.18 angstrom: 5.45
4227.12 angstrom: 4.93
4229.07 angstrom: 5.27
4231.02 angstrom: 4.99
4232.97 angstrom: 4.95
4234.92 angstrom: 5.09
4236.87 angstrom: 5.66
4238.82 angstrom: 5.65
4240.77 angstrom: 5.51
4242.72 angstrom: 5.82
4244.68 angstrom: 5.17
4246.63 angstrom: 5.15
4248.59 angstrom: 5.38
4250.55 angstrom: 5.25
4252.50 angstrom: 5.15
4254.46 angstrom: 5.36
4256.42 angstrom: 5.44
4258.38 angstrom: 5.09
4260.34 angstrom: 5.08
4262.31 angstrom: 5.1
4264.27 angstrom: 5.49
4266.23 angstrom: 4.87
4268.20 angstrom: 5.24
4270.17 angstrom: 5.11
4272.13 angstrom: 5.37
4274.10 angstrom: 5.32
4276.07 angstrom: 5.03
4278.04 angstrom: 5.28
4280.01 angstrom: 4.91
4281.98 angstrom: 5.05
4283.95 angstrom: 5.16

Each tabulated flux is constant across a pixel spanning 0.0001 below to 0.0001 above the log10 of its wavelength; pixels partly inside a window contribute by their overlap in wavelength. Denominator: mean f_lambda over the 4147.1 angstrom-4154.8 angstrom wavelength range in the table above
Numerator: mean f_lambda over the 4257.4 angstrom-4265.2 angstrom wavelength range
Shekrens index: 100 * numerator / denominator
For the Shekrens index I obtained 93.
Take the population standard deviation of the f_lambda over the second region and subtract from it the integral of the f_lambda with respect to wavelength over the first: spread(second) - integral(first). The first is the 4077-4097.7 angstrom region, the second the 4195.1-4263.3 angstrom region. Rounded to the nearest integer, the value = -121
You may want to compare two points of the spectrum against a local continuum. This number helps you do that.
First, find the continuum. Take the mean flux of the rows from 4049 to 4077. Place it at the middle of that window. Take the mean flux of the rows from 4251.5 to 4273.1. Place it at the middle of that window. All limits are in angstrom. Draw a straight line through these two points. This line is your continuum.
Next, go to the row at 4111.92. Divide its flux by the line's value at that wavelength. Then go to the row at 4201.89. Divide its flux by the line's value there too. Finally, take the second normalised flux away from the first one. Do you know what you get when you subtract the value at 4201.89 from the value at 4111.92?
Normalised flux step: 0.21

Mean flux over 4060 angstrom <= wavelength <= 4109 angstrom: 5.81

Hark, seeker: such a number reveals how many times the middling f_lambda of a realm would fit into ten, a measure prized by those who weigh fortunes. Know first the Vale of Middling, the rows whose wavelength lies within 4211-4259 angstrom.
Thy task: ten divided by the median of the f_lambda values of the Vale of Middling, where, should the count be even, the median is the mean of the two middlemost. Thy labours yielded 1.87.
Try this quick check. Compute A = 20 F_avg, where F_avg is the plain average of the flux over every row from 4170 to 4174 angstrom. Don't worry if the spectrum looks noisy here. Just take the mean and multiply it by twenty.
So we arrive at 101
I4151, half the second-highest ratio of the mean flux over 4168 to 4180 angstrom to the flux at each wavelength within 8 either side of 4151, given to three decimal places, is 0.510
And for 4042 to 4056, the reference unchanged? 0.493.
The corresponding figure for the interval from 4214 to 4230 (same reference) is 0.496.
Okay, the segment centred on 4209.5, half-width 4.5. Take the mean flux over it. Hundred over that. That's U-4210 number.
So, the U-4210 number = 18.2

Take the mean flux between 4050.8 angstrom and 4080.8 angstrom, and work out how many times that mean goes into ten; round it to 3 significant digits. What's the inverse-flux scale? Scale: 1.78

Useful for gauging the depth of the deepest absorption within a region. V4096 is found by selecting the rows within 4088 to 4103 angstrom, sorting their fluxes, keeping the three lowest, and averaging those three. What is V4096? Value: 5.52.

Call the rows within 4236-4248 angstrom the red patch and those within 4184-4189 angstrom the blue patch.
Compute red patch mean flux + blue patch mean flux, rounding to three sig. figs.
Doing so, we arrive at 11.0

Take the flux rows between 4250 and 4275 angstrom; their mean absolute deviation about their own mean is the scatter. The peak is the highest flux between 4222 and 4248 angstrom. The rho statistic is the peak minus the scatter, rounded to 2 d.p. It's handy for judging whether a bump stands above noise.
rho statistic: 5.68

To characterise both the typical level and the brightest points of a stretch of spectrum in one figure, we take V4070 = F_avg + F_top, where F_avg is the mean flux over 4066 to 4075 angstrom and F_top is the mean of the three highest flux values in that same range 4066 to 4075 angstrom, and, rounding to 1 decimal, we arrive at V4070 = 11.3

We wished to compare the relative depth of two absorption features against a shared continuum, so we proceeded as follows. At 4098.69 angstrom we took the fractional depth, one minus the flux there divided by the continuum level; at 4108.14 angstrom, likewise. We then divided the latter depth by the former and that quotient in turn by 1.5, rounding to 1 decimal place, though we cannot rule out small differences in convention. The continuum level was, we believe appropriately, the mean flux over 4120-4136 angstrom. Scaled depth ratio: 1.0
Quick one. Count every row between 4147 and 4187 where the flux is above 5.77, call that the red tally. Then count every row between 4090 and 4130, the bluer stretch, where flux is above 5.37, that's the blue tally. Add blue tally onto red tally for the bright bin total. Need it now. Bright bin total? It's 24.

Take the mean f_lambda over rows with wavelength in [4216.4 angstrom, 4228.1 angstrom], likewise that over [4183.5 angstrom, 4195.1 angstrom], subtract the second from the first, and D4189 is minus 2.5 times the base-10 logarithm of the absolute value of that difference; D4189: 1.7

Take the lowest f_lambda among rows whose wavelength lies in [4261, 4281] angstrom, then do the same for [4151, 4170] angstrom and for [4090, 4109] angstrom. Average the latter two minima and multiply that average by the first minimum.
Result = 24.9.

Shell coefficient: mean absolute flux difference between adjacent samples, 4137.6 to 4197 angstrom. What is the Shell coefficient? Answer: 0.28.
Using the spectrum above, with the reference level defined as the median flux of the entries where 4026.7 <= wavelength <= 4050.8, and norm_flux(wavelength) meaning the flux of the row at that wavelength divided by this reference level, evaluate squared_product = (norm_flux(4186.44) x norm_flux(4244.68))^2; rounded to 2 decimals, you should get 0.78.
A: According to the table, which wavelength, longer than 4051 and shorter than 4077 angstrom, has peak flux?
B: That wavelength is 4051.77 angstrom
